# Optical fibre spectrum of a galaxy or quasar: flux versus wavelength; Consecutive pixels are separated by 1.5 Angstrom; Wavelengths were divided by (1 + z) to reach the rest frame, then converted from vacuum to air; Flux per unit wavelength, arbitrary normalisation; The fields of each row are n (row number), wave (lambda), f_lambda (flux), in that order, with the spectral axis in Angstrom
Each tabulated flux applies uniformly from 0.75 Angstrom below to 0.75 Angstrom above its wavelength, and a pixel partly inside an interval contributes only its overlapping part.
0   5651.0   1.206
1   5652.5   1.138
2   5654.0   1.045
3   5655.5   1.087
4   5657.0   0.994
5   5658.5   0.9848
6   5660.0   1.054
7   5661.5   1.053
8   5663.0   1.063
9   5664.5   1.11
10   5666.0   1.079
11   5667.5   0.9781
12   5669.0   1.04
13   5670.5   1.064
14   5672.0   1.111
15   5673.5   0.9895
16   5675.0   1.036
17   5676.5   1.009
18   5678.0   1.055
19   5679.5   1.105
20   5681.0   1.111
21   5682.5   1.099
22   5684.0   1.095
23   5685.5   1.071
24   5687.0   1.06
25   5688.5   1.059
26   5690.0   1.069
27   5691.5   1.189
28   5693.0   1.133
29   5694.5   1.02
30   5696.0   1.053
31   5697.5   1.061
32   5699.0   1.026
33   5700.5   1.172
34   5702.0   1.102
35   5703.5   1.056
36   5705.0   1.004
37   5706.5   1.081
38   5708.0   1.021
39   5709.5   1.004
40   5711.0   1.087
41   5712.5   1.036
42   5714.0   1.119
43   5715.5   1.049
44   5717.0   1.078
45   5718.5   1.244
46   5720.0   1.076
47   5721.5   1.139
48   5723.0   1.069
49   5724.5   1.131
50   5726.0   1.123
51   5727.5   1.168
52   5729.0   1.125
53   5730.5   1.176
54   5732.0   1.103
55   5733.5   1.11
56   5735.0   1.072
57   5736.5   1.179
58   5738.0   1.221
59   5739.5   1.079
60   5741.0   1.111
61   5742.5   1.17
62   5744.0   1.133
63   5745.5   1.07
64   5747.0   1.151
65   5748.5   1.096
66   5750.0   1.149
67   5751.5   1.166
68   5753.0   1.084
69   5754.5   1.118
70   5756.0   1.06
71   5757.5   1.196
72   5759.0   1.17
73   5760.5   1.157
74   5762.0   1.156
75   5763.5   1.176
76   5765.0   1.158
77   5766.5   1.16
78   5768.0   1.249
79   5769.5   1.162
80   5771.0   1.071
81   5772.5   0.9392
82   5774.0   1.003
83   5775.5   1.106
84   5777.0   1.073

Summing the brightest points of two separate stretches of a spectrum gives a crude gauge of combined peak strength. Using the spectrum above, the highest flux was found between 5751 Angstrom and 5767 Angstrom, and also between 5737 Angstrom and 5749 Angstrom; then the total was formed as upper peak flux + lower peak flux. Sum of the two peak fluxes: 2.42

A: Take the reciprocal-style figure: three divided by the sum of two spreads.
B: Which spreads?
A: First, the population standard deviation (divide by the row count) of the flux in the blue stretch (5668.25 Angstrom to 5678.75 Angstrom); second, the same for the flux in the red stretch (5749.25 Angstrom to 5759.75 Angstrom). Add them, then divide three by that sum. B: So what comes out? 37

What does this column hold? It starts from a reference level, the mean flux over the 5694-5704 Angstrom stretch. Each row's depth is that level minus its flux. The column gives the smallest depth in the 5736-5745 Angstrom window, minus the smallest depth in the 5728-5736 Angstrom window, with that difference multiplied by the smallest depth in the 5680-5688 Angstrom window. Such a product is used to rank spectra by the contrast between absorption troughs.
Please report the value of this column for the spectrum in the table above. 0.0018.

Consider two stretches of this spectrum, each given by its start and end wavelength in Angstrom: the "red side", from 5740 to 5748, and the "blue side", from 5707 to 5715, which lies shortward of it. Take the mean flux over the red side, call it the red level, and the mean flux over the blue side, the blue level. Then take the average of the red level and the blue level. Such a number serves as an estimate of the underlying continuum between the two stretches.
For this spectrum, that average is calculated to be 1.09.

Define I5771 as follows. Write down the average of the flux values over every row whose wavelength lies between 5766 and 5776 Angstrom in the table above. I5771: 1.10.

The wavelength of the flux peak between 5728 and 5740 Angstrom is 5738.0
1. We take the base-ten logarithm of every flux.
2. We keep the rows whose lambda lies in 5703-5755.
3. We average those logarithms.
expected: 0.044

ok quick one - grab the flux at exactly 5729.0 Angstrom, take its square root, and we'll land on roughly 1.06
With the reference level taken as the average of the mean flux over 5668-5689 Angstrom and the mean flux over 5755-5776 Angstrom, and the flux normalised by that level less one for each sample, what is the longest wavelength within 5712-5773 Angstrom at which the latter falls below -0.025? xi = 5772.5 Angstrom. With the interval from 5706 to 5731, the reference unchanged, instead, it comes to 5715.5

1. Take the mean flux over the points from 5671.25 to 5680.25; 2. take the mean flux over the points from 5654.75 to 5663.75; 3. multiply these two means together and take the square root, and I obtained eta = 1.05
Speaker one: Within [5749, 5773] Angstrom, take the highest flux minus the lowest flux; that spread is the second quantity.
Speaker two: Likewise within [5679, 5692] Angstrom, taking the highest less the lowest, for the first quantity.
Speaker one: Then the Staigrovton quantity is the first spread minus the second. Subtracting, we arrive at -0.18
